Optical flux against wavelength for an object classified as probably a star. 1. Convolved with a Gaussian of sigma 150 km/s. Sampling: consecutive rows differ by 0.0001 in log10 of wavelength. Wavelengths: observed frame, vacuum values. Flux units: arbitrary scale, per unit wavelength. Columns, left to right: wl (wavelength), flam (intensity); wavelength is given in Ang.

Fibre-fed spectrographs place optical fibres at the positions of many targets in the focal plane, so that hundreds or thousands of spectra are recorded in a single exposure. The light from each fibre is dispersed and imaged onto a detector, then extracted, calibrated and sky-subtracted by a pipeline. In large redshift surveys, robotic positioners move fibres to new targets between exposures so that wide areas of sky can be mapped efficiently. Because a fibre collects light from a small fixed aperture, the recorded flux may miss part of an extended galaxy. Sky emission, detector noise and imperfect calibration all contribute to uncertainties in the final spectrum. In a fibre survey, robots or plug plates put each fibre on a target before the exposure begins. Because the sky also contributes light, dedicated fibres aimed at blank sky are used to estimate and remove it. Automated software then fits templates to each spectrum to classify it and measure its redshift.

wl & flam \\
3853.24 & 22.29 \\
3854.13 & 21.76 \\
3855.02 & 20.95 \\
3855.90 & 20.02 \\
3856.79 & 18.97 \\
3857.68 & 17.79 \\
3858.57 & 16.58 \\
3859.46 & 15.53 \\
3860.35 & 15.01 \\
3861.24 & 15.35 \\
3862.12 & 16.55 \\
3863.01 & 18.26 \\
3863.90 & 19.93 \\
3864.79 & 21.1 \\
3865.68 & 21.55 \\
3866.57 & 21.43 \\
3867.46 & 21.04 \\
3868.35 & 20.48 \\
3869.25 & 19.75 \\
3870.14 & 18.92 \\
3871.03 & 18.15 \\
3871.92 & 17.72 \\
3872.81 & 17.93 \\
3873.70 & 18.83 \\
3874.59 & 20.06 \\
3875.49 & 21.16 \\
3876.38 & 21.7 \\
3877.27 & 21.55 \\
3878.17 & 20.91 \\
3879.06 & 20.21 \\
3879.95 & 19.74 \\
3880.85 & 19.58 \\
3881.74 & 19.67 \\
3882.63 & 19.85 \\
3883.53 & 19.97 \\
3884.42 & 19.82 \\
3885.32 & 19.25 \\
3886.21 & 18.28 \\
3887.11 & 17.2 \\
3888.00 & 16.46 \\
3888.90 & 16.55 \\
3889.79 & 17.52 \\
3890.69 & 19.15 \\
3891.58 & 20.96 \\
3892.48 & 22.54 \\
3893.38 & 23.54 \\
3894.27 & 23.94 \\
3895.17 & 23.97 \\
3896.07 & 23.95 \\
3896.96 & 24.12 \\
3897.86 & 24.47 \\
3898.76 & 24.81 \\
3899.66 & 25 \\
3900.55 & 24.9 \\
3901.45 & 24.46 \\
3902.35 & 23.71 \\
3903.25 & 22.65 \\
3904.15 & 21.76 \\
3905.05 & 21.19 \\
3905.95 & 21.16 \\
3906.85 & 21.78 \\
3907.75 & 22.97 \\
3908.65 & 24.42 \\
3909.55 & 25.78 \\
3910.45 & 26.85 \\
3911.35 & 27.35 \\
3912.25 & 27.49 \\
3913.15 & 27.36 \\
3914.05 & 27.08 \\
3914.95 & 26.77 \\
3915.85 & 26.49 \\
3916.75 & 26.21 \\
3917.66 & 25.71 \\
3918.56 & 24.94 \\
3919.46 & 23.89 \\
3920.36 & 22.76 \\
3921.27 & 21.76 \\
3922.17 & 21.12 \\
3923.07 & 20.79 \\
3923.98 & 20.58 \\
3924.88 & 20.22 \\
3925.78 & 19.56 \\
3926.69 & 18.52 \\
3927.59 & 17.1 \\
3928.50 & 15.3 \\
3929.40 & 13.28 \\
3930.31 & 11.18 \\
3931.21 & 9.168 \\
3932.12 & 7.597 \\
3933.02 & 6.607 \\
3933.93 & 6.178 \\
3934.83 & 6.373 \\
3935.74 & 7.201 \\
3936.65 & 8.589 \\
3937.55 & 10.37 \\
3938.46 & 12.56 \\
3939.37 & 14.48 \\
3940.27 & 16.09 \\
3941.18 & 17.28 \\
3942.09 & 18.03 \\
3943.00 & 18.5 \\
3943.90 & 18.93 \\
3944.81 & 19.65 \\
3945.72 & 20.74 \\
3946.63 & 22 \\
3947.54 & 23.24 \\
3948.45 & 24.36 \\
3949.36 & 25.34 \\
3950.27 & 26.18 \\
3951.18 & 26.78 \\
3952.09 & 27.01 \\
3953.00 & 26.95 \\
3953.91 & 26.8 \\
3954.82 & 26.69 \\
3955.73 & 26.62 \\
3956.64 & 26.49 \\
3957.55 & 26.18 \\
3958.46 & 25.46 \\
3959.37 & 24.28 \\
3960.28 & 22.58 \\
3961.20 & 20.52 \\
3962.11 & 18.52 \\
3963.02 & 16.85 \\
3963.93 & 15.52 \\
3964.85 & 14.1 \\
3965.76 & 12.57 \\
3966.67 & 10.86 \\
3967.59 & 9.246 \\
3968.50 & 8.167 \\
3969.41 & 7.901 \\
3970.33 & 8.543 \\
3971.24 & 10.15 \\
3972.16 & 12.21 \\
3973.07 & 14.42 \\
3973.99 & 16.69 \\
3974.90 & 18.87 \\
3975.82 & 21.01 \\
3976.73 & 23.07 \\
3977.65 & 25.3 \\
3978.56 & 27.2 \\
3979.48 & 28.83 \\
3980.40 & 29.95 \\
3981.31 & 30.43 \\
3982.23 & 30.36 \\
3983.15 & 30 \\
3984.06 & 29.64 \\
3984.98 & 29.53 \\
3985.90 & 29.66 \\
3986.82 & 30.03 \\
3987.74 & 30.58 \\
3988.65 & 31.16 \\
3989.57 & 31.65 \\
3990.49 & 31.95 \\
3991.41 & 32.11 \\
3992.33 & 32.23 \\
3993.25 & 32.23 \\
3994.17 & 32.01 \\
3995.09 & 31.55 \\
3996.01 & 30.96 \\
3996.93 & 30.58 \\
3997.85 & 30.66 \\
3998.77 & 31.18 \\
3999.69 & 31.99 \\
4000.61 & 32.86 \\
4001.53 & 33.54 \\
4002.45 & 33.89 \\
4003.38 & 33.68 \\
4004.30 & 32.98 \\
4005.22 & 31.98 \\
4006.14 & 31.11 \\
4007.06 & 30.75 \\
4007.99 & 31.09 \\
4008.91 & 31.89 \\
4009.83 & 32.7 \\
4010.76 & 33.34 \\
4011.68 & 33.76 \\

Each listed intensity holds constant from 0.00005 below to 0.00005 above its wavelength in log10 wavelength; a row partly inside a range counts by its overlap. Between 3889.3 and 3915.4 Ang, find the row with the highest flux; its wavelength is 3912.25 Ang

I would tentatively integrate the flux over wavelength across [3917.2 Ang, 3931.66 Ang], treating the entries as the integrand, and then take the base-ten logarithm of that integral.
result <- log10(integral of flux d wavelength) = 2.44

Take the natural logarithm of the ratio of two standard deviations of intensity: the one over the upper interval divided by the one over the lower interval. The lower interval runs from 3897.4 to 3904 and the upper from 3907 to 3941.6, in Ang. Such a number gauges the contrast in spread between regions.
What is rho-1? 2.2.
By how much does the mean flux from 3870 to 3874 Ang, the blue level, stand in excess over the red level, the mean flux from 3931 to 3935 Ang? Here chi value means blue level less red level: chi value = 11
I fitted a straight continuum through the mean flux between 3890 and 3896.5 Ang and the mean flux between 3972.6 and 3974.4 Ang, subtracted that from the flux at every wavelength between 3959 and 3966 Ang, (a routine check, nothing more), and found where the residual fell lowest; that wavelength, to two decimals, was 3965.76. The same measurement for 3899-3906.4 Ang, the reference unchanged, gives 3905.05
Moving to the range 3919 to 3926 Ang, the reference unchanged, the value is 3925.78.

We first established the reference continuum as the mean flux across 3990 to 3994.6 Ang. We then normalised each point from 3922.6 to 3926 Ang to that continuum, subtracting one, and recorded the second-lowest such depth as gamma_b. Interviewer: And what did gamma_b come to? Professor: -0.4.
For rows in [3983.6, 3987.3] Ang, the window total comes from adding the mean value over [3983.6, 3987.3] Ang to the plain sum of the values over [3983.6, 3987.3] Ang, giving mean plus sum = 149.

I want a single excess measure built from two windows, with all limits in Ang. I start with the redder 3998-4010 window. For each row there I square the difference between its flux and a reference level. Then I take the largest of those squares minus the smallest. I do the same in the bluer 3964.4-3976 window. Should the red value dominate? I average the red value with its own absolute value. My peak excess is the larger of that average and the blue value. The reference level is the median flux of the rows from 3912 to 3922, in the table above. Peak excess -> 308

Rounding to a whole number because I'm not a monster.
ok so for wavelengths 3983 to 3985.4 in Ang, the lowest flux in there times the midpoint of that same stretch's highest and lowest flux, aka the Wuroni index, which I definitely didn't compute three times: 879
